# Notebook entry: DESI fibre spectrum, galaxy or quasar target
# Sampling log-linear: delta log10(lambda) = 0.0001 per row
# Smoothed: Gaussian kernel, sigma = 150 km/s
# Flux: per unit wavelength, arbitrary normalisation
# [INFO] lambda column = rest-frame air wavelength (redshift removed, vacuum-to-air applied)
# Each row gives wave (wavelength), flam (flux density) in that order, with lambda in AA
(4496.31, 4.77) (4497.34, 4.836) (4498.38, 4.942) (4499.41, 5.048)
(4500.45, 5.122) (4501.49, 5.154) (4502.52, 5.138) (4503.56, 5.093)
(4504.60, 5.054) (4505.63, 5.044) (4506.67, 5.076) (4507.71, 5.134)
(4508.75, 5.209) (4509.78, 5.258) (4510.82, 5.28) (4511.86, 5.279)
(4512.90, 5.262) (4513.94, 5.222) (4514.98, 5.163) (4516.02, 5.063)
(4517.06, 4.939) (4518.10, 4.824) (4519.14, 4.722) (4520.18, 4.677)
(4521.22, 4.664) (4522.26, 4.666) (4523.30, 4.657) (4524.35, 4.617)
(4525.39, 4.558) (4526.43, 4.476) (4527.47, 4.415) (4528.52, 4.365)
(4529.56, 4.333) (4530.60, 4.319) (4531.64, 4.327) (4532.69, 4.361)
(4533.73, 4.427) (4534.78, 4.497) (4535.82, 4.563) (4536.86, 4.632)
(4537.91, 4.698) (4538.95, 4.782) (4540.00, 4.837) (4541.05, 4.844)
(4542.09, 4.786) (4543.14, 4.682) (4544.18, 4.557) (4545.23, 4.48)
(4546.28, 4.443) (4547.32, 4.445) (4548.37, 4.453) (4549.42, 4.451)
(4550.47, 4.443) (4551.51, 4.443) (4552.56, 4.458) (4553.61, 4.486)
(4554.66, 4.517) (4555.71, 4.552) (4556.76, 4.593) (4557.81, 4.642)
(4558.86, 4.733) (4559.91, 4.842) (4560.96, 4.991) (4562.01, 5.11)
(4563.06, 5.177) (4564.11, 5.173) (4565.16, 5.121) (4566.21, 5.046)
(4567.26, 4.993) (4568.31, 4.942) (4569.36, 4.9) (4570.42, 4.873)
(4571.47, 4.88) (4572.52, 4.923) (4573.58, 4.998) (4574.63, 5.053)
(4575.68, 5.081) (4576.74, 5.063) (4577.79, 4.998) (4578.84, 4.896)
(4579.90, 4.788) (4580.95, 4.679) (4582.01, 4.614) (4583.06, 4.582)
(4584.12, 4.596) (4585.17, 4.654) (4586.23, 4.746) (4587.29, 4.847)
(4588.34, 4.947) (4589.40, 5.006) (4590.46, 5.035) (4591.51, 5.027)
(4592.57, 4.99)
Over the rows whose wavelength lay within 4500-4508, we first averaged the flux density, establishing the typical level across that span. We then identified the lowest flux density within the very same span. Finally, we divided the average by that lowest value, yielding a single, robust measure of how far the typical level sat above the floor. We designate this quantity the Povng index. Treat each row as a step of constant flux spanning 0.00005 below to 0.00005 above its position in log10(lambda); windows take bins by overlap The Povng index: 1.011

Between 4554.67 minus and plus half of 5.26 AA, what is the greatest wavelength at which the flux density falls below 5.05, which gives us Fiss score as 4556.76 AA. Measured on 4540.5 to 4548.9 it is 4548.37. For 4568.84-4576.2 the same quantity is 4573.58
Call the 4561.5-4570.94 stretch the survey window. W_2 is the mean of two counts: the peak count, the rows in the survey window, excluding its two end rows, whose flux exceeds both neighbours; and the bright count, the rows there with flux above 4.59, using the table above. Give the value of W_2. 5.0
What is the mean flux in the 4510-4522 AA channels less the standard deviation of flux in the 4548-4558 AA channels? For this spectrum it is 4.94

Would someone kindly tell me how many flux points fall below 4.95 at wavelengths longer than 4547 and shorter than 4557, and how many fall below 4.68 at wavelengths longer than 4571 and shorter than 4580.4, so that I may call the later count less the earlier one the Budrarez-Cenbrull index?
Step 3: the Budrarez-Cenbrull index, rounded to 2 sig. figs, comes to -10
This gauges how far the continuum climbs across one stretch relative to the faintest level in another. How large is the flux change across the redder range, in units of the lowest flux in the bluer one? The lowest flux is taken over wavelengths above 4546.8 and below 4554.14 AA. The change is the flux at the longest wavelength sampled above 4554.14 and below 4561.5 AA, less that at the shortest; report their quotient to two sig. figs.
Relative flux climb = 0.11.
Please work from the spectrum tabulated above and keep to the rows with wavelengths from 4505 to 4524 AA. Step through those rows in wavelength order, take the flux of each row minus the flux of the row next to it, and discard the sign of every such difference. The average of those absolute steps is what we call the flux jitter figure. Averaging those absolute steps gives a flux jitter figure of 0.051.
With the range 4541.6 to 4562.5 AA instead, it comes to 0.054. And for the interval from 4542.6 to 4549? 0.050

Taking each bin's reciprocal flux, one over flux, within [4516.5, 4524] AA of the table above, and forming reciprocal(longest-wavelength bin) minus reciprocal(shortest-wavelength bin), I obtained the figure 0.012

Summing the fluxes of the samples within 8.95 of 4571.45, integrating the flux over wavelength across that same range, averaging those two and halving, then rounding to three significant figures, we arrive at 43.6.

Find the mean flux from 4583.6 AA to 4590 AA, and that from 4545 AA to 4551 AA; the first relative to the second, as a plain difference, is 0.35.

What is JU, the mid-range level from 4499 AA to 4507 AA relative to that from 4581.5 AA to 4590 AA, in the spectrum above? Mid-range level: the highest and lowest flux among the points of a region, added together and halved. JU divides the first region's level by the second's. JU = 1.06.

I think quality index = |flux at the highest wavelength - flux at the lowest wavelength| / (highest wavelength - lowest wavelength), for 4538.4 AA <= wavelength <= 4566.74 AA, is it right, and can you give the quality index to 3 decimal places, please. 0.010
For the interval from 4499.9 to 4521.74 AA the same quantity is 0.022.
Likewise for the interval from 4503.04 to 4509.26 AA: 0.022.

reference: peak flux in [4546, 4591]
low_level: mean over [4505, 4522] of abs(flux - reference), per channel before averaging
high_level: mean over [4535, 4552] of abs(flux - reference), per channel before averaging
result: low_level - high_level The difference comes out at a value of -0.40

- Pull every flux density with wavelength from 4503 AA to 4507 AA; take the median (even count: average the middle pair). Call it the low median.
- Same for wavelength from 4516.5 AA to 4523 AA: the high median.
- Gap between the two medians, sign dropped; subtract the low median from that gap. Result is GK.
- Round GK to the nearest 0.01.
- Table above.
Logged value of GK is -4.70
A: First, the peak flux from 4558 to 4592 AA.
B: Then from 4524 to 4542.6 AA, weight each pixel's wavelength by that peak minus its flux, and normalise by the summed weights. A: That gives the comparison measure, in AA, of 4532.2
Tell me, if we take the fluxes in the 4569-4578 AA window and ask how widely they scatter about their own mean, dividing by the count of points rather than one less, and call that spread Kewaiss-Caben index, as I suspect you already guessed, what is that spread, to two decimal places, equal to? 0.08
